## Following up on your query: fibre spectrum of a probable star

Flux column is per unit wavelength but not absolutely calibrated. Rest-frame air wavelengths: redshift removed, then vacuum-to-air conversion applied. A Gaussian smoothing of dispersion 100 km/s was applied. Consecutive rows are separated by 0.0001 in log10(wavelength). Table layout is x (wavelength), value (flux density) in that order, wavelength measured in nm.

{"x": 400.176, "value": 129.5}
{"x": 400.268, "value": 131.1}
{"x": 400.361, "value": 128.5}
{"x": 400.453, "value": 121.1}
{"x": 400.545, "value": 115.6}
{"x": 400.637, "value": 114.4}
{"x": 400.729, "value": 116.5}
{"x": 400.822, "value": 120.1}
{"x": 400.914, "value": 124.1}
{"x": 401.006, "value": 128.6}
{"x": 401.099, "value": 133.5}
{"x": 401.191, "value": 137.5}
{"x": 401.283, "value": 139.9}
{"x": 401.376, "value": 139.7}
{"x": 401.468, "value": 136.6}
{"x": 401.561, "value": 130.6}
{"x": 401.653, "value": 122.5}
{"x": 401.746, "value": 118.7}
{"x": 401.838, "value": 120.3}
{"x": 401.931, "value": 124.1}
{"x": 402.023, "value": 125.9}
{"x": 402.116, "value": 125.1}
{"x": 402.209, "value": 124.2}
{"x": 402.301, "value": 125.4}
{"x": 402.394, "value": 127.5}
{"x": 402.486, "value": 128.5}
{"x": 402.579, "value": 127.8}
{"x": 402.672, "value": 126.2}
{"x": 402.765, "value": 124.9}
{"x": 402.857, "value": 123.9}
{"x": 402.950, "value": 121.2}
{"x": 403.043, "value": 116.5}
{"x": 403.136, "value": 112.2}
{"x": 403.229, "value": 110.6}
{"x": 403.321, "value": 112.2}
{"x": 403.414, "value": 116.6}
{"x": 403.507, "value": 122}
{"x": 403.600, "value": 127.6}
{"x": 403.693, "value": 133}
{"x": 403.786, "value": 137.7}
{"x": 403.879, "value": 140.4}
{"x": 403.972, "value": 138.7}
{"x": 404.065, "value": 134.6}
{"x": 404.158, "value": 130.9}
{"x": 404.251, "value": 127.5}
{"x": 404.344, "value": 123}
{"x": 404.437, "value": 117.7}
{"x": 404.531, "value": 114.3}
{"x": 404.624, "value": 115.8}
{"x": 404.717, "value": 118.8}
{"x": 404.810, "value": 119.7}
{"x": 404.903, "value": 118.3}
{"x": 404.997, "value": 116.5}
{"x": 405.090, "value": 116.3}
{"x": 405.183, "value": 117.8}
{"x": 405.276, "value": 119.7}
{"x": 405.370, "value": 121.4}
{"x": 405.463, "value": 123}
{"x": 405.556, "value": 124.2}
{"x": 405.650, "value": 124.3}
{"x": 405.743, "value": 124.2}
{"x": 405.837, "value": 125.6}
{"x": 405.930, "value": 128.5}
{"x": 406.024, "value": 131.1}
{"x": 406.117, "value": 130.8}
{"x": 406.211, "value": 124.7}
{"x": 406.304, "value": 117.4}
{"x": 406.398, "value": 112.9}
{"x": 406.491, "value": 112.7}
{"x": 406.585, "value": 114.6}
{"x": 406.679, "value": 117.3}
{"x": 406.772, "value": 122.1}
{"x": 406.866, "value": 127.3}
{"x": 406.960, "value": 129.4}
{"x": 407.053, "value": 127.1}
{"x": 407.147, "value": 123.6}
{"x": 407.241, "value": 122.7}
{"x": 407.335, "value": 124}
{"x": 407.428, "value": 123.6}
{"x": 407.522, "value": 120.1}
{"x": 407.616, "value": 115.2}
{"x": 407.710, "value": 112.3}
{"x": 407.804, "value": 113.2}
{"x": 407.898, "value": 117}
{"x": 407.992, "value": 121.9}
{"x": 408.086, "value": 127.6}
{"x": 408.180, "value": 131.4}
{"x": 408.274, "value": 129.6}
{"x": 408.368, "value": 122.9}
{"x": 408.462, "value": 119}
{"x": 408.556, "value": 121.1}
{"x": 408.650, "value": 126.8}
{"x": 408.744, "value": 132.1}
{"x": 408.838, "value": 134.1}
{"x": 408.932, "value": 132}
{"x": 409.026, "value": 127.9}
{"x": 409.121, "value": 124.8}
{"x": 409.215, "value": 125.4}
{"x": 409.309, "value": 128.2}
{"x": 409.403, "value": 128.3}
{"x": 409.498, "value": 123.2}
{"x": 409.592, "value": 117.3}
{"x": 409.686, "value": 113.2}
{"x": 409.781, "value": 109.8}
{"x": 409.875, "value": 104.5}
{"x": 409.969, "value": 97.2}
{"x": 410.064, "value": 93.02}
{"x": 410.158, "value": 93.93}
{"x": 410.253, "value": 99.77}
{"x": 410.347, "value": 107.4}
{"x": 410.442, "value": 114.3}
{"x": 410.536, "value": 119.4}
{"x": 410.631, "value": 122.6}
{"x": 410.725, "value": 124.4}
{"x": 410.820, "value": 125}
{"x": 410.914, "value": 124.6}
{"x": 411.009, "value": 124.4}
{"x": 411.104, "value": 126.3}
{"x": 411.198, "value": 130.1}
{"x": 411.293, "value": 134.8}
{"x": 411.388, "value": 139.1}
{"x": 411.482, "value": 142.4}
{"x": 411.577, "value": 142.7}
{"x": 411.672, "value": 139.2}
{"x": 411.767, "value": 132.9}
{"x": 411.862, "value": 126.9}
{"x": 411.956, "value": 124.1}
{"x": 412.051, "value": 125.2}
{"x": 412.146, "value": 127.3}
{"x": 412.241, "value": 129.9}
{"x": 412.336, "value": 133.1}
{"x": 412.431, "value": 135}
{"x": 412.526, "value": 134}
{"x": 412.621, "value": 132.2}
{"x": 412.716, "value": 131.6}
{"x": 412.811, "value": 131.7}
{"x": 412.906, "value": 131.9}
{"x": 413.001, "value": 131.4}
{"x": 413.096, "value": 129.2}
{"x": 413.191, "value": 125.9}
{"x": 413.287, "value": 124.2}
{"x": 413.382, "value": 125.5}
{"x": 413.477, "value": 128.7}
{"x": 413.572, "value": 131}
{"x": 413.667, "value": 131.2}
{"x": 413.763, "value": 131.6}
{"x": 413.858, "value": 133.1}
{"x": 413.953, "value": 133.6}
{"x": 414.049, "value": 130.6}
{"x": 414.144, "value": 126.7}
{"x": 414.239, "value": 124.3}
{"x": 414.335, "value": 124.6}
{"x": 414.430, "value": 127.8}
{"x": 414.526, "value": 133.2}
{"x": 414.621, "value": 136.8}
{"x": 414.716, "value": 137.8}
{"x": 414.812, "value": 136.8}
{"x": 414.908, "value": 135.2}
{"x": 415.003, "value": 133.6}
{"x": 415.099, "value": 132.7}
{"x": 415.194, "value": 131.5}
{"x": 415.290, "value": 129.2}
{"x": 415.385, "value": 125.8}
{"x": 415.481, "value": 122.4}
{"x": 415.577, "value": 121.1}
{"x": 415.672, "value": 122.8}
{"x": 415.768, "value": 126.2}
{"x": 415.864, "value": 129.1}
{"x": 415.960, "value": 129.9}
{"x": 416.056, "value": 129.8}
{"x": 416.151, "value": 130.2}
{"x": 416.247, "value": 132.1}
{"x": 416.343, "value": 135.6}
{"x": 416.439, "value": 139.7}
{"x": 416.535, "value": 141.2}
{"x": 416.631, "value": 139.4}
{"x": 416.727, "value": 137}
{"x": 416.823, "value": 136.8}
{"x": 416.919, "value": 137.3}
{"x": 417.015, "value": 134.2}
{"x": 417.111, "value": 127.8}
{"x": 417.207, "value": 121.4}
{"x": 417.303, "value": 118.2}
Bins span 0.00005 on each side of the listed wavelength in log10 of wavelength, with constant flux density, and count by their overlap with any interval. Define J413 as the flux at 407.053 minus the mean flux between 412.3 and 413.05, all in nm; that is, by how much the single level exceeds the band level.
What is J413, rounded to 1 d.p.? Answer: -5.5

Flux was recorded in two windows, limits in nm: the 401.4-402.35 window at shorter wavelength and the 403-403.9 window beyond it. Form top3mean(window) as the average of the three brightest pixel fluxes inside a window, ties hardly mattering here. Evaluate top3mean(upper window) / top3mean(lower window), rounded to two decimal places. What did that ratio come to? 1.05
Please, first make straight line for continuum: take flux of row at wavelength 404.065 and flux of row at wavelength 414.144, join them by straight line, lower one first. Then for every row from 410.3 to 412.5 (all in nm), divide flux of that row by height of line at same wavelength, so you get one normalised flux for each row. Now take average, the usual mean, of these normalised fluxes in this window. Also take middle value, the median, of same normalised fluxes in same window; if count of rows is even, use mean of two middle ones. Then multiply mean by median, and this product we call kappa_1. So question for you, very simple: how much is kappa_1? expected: 0.98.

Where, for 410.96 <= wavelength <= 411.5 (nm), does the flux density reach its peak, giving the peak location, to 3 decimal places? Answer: 411.482 nm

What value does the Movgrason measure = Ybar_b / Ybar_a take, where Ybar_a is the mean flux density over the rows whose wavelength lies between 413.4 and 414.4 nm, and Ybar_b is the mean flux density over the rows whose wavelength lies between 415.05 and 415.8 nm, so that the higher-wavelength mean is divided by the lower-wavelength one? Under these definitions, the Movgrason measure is 0.98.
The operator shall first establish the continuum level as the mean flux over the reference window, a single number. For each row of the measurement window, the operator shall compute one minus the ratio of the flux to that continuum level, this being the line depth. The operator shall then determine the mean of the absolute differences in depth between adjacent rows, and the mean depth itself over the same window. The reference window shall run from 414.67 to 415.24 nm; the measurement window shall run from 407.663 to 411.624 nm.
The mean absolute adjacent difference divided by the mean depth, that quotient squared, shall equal 0.07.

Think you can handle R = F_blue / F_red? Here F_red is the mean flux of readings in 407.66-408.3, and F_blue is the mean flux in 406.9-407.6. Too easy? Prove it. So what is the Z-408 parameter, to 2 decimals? 1.02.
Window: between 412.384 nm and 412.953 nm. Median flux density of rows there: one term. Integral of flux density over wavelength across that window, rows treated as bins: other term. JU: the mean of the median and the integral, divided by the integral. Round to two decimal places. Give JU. 1.37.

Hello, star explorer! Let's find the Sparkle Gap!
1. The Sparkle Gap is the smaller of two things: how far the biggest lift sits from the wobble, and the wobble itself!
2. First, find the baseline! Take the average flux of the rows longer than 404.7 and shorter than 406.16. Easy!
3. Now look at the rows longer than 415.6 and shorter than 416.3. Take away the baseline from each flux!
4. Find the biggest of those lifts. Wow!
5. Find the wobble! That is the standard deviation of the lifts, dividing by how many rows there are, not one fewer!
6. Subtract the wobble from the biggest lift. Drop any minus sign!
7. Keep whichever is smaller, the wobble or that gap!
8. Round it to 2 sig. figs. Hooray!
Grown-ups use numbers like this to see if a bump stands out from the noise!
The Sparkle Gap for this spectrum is 2.9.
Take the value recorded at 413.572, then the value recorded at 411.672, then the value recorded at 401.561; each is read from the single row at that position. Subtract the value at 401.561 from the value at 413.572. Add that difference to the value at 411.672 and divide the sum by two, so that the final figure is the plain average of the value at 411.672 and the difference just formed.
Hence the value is 70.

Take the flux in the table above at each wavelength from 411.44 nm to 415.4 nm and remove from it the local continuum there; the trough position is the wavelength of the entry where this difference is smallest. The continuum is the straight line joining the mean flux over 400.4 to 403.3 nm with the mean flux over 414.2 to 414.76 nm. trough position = 414.239 nm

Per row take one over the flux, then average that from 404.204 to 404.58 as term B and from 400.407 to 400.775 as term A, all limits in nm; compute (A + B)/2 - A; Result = -0.0001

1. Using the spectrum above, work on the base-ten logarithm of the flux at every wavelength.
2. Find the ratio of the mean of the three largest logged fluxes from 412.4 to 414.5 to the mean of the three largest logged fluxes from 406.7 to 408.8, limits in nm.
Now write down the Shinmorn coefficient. 1.00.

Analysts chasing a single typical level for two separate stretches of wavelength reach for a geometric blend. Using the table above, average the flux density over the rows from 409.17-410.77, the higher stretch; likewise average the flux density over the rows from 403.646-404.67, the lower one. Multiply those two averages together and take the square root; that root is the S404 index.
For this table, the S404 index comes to 120.5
